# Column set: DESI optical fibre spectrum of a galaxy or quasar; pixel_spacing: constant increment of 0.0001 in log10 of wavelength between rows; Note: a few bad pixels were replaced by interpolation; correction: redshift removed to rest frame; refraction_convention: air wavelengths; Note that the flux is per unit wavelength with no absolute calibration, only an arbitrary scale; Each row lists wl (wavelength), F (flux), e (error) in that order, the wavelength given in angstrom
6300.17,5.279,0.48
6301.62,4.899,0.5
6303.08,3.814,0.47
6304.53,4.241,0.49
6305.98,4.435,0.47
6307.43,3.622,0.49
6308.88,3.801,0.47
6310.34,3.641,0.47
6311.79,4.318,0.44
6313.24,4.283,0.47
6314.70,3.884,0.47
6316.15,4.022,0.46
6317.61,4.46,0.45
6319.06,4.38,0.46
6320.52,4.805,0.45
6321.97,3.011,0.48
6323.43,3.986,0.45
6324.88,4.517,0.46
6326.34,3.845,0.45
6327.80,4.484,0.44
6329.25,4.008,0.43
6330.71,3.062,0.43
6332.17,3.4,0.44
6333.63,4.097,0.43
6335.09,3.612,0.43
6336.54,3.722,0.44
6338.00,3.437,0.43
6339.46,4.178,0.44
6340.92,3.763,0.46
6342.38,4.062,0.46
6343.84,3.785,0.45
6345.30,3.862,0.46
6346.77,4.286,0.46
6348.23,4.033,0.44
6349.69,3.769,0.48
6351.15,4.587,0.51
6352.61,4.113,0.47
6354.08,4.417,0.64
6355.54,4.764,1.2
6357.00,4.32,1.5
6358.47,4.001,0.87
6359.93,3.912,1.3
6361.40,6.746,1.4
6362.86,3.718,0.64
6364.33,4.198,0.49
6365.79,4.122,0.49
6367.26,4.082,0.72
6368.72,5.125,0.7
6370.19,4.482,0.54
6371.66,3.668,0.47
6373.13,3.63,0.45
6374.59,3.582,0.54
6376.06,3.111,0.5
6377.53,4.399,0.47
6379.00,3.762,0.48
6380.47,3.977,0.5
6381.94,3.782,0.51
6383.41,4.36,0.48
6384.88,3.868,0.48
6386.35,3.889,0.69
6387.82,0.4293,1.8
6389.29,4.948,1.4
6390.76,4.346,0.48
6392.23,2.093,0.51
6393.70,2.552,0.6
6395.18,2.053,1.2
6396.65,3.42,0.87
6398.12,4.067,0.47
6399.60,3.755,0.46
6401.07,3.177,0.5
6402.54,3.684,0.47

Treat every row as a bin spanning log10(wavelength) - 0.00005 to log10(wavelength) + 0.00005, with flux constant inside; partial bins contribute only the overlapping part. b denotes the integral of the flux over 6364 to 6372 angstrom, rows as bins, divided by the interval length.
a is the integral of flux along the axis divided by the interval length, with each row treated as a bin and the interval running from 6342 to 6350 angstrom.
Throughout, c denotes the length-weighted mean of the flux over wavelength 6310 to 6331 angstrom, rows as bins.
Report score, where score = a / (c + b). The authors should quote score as 0.47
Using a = 3.97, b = 4.3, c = 4.08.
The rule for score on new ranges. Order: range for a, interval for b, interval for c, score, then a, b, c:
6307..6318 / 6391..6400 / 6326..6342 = 0.59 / 4.00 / 3.0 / 3.79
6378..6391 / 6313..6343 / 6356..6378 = 0.45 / 3.70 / 3.9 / 4.21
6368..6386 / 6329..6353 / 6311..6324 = 0.50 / 3.97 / 3.9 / 4.13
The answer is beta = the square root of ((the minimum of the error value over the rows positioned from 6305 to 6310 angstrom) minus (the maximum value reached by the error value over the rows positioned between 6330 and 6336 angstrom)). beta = 0.17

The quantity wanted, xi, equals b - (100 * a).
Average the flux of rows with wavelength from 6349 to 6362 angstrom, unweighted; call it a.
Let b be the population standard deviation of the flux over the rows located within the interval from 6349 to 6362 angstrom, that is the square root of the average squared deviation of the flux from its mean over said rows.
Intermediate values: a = 4.51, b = 0.8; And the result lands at -451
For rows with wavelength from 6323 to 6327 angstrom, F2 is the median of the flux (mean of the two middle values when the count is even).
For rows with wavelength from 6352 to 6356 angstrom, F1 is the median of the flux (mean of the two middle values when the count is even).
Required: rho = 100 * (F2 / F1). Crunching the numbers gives 90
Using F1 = 4.42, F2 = 3.99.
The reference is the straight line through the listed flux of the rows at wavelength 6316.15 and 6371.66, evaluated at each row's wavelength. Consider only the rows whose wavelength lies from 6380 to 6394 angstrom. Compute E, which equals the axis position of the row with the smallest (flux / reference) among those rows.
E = 6387.82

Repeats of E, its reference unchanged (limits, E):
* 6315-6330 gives 6321.97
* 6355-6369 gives 6362.86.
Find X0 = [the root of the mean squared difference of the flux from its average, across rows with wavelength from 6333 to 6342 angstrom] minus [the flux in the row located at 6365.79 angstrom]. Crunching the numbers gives -3.86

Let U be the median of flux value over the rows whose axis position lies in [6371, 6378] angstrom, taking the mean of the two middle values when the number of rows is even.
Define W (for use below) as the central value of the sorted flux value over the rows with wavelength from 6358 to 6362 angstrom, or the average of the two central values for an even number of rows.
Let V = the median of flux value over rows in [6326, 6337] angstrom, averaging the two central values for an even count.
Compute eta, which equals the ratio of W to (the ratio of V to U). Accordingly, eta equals 3.8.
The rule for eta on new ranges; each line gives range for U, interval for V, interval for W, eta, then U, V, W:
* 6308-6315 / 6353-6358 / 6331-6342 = 3.3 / 3.9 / 4.42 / 3.7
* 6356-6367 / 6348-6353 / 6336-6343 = 3.8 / 4.1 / 4.07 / 3.8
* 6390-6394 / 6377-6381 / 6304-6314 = 2.7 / 2.6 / 3.98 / 4.2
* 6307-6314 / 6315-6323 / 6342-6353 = 3.5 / 3.8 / 4.38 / 4.0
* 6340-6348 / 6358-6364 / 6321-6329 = 3.9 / 3.9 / 3.96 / 4.0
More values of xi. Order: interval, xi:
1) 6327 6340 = -377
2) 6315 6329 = -416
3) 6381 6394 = -335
